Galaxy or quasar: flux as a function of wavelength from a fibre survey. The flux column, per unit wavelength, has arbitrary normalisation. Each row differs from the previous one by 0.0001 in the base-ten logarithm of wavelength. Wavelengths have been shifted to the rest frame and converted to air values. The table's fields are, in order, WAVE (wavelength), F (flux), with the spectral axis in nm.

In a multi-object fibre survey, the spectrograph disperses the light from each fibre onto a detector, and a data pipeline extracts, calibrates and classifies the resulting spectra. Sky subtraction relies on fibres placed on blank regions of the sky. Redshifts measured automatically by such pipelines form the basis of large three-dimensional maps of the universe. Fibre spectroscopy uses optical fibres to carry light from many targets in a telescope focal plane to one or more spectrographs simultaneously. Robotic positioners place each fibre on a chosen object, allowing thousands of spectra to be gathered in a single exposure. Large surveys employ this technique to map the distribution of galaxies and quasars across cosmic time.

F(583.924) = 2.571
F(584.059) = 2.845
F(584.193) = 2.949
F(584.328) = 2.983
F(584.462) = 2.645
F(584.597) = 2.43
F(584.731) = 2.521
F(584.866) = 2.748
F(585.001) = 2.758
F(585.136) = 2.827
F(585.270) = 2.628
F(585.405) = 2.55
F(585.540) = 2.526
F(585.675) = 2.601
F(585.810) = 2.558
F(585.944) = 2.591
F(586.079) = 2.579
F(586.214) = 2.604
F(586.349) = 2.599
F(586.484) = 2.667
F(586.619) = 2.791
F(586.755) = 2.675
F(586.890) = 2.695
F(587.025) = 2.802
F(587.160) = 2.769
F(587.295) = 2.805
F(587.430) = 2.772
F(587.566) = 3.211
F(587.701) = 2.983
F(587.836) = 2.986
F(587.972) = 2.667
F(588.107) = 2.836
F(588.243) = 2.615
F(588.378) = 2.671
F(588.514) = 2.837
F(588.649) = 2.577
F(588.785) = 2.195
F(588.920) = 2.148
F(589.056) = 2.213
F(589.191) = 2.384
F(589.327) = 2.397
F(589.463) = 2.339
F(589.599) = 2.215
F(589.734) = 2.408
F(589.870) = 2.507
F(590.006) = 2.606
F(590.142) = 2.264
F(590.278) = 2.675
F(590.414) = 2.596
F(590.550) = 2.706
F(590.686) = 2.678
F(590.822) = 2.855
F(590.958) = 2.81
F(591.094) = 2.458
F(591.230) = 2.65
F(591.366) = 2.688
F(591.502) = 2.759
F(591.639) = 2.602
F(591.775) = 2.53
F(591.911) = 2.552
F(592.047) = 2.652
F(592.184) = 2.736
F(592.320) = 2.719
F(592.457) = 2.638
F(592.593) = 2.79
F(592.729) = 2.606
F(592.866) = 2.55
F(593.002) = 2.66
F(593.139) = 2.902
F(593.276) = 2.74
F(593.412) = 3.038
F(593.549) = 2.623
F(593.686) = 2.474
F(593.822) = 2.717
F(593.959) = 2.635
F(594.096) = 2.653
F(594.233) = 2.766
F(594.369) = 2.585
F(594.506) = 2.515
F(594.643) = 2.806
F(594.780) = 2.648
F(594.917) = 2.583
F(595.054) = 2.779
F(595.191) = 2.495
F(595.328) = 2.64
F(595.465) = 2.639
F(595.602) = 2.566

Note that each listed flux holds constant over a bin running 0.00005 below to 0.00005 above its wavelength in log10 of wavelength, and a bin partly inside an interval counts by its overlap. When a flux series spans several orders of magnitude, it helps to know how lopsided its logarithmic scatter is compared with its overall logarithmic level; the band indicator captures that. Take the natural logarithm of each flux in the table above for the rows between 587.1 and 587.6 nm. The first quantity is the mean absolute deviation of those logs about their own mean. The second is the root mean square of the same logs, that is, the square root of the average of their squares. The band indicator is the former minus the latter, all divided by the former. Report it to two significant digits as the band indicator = -19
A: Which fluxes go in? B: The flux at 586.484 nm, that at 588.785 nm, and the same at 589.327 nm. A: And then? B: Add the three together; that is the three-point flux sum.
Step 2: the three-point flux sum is 7.3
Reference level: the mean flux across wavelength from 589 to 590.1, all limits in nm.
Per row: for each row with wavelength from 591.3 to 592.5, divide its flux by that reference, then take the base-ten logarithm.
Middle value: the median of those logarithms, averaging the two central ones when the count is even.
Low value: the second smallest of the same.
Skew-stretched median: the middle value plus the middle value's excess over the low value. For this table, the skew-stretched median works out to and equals 0.063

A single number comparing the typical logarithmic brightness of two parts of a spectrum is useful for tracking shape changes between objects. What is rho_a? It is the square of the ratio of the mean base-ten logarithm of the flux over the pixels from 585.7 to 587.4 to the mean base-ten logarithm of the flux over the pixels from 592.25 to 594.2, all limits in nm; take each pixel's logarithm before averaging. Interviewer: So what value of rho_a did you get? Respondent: 0.99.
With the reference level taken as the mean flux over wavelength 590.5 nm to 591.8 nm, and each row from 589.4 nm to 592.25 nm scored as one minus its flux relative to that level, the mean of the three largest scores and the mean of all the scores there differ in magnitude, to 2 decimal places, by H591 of 0.12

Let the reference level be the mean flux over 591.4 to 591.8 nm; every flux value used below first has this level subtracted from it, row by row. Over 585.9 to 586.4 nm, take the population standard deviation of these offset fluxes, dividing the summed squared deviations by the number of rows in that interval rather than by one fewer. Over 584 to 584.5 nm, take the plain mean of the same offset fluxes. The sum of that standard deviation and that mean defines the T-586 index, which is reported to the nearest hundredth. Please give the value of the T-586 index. 0.23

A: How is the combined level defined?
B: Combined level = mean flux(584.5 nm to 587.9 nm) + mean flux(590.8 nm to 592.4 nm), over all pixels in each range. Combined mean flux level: 5.37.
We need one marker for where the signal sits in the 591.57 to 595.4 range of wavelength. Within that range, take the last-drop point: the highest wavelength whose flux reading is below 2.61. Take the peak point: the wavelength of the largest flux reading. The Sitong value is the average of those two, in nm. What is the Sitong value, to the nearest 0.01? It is 594.30 nm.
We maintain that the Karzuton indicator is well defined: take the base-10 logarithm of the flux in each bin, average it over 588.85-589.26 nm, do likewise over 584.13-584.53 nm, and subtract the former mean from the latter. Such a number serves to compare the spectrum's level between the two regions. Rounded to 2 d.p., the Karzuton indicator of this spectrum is 0.10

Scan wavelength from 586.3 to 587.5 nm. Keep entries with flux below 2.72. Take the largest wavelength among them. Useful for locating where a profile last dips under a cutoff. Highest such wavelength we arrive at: 586.890 nm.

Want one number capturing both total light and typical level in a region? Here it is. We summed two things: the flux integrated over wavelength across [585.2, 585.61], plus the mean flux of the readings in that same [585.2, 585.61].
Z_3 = 3.6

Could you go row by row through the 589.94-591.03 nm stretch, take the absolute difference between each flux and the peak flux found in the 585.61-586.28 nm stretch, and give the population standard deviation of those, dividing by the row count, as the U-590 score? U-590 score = 0.11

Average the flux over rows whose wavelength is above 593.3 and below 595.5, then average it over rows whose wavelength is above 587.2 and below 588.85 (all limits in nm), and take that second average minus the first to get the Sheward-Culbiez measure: 0.10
